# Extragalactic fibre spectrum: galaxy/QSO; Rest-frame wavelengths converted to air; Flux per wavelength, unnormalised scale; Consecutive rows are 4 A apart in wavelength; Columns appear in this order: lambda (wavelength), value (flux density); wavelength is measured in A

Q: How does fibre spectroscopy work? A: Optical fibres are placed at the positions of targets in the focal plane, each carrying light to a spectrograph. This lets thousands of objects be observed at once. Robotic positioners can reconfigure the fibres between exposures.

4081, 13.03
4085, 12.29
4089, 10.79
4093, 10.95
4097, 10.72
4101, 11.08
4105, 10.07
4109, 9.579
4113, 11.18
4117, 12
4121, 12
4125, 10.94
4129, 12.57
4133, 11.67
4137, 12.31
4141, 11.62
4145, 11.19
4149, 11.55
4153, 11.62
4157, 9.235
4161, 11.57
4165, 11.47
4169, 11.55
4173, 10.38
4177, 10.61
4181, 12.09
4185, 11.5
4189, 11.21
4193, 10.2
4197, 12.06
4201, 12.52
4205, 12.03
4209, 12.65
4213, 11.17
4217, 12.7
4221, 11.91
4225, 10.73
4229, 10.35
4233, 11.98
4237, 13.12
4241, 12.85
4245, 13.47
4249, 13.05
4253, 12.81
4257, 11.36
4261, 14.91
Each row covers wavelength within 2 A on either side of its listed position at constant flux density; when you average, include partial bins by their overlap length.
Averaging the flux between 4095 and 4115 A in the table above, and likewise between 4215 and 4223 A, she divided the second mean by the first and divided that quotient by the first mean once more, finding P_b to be 0.111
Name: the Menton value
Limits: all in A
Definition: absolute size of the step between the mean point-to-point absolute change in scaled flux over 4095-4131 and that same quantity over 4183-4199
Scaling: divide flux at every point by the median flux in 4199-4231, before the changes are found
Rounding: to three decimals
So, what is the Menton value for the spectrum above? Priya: 0.015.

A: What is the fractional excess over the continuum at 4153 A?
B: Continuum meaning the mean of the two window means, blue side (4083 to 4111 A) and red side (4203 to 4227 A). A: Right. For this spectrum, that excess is 0.03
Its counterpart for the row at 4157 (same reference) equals -0.18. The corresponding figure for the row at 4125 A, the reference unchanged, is -0.03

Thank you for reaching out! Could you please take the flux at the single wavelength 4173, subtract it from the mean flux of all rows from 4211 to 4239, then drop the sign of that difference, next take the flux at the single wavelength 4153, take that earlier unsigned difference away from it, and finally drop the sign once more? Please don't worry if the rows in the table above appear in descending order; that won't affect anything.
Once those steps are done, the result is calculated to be 10.3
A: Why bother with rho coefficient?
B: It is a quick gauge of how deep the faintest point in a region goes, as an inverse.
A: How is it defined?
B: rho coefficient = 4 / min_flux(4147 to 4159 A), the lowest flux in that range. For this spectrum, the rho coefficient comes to 0.433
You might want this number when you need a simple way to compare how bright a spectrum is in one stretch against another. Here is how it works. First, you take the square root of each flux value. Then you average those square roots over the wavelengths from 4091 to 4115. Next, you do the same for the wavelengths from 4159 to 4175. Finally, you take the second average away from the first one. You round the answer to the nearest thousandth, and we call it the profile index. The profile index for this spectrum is -0.098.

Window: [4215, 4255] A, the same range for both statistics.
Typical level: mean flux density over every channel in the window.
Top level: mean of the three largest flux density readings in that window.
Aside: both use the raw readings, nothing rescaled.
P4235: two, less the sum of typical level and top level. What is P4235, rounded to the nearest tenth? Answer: -23.5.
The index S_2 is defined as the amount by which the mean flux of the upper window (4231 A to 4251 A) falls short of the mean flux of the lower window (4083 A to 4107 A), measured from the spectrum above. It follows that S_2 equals -1.9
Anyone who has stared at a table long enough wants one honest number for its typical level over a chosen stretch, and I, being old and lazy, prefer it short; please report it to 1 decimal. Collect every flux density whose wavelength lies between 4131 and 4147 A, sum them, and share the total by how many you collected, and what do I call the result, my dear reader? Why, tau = 11.7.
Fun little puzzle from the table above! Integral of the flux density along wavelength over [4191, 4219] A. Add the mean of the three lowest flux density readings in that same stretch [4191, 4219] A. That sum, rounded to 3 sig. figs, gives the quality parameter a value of 344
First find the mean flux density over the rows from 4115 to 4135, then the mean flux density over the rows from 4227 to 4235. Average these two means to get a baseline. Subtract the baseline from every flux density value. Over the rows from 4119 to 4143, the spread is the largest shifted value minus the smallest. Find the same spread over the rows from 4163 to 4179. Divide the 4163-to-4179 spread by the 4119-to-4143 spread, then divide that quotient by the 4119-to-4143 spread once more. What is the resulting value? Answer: 0.4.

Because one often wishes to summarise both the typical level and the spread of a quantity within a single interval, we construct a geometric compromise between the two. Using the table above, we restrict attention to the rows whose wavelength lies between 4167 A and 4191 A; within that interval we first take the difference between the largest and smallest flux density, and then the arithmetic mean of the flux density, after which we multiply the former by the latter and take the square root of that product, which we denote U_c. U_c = 4.4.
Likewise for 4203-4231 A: 5.2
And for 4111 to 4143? 4.4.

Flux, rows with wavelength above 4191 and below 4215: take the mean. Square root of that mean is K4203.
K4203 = 3.43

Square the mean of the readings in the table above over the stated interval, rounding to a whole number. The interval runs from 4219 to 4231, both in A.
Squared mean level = 121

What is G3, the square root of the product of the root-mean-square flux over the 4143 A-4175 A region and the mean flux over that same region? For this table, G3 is 11.1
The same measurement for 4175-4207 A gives 11.5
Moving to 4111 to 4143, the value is 11.8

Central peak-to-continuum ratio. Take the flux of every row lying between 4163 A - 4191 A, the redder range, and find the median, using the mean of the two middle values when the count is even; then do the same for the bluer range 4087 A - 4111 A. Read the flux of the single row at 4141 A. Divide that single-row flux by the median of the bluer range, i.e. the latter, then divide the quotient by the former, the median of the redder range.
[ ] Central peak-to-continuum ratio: 0.094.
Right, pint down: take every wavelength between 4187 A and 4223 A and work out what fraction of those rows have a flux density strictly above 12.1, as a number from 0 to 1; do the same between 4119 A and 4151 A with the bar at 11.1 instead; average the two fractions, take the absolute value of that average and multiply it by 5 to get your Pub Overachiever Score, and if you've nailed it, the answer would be 3.0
